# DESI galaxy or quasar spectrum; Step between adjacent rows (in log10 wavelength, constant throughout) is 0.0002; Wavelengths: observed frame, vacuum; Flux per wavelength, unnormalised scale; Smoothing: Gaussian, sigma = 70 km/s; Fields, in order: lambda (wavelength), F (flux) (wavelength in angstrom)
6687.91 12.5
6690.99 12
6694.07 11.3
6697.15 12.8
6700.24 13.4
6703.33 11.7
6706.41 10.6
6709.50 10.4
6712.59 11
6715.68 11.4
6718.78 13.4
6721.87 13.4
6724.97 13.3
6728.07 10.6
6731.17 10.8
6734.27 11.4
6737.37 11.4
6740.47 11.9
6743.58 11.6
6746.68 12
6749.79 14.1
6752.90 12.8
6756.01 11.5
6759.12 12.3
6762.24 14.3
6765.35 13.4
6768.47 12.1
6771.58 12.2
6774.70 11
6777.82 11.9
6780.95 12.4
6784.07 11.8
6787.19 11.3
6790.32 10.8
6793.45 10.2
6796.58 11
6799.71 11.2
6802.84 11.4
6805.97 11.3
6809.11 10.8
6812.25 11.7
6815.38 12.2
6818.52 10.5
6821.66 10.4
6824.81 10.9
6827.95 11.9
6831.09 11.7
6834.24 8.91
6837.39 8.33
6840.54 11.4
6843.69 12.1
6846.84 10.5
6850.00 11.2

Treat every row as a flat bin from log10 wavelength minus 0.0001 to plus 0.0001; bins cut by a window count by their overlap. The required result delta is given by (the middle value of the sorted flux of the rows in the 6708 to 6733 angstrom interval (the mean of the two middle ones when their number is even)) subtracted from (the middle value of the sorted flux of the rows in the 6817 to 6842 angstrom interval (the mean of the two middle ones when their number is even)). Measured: -0.5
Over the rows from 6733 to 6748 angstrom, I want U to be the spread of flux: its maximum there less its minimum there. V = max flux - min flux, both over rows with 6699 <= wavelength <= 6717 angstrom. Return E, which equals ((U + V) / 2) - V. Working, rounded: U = 0.6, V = 3.0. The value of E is -1.2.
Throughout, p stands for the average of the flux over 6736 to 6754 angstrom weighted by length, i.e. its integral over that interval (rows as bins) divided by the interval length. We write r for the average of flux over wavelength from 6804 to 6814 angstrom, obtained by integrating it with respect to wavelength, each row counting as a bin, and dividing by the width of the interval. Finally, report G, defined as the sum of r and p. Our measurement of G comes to 23.6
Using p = 12.3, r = 11.3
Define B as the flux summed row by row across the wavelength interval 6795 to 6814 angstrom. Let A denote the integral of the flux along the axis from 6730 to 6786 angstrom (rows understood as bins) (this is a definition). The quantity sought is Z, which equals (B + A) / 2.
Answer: 374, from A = 681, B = 67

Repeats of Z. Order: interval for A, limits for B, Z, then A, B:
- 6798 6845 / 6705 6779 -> 402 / 516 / 289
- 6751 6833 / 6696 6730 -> 544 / 955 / 132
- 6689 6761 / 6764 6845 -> 578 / 862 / 293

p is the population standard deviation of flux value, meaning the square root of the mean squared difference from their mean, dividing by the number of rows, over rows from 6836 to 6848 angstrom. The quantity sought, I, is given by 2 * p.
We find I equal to 2.8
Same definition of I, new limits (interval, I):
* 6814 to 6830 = 1.5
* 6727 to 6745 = 0.9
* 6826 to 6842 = 3.0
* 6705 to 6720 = 2.2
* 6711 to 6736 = 2.3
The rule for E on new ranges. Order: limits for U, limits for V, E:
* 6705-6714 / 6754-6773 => -1.1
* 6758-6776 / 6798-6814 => 1.2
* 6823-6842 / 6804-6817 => 1.1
